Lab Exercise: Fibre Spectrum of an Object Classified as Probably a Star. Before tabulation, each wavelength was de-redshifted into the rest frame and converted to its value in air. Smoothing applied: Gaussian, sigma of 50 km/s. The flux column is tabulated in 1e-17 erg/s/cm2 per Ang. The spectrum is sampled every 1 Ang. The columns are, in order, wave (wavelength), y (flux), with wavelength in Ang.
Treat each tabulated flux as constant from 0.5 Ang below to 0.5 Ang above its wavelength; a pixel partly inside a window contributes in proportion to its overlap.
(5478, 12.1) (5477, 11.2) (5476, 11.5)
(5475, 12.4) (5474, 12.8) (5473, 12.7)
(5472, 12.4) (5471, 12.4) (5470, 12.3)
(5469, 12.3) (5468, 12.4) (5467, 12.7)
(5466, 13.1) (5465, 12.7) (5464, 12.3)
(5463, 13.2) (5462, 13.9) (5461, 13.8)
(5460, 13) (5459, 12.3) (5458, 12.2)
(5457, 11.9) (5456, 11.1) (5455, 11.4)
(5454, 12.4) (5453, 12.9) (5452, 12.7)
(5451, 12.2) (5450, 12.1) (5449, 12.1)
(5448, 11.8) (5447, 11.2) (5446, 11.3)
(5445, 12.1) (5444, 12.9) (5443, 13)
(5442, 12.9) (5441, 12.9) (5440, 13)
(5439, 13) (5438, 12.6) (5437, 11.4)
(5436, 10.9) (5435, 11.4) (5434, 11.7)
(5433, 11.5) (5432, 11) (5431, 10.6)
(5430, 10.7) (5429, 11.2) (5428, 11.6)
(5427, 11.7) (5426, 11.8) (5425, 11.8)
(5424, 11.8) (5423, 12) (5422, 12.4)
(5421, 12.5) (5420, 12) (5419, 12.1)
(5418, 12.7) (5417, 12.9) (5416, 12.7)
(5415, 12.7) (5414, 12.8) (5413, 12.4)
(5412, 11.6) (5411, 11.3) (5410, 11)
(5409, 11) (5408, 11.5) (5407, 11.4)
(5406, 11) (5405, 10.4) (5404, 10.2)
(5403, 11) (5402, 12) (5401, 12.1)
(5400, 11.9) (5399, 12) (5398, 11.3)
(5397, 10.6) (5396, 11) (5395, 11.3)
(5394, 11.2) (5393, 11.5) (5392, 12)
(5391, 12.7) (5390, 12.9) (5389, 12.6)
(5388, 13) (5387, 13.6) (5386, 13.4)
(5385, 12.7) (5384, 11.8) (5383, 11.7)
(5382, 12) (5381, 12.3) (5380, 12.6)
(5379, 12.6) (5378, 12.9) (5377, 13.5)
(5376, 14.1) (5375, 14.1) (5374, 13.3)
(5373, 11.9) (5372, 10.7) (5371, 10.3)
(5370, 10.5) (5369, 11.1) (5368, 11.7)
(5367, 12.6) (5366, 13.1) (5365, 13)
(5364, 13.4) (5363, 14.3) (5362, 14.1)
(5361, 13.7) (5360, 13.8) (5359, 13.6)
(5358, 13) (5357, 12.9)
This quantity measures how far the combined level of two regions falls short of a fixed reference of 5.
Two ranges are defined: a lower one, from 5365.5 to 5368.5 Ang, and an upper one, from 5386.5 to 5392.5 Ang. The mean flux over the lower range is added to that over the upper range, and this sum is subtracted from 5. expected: -20.3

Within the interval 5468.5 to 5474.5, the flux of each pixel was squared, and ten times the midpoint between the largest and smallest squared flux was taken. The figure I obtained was 1576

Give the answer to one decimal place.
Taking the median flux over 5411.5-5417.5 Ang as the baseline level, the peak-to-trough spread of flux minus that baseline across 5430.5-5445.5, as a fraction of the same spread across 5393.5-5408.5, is 1.3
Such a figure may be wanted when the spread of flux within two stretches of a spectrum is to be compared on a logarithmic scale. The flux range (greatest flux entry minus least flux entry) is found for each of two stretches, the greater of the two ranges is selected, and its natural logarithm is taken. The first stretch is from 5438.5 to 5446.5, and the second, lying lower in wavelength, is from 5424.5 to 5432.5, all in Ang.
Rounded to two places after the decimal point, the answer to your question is 0.53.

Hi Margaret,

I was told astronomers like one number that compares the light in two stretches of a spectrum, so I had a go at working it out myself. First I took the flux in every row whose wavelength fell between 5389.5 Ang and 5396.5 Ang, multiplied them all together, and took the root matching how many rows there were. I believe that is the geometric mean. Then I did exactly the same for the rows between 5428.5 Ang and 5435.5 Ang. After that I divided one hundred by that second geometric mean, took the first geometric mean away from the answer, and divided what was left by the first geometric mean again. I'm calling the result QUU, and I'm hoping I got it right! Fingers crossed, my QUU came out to -0.24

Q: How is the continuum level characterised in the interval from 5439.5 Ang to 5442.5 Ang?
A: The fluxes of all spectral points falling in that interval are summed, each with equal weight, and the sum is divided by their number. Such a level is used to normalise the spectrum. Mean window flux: 12.9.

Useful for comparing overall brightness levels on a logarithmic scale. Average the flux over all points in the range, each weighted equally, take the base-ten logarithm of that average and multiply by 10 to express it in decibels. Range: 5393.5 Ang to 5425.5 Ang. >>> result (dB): 10.7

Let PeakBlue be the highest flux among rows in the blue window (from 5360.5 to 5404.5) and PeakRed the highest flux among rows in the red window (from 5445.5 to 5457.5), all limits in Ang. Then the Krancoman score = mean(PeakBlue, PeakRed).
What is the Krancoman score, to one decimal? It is 13.6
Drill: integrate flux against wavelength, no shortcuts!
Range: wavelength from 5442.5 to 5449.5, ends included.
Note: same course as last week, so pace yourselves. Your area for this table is 84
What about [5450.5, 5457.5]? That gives 85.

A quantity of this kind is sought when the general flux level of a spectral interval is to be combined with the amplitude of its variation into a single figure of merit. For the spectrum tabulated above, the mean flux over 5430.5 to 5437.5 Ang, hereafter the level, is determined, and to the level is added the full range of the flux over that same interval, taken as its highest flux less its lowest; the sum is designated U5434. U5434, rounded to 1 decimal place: 12.3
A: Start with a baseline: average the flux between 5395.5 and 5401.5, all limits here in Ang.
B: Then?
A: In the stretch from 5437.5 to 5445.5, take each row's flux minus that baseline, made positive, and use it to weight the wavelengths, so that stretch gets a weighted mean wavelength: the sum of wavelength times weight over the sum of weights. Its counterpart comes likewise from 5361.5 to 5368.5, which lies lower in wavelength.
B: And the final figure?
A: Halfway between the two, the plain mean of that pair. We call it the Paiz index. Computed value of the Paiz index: 5402.7 Ang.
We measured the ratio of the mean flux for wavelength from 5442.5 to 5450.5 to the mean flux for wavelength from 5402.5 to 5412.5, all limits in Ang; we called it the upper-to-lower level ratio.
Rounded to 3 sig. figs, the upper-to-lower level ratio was 1.09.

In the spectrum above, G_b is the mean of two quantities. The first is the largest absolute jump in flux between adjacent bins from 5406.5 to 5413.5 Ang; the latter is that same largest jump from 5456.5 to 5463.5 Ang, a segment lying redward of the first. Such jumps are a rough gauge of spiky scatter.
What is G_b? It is 0.80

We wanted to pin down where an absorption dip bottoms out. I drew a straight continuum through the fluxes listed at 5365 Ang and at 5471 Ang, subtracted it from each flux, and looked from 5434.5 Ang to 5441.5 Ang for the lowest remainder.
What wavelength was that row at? 5436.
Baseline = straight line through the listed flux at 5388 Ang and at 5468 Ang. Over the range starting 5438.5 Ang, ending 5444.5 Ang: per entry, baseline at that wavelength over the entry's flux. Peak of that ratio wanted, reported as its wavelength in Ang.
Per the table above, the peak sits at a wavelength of 5441 Ang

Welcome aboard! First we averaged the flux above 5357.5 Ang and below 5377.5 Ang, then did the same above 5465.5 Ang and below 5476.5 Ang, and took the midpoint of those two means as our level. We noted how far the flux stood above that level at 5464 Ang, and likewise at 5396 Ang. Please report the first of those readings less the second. 1.3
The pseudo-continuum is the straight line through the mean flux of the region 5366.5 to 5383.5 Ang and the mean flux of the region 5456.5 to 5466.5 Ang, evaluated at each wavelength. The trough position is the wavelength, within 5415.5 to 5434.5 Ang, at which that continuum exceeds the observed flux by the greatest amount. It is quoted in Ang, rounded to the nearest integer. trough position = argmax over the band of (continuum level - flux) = 5431 Ang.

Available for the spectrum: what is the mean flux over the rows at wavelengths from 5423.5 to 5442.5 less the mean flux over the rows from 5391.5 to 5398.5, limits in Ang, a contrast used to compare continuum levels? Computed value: 0.49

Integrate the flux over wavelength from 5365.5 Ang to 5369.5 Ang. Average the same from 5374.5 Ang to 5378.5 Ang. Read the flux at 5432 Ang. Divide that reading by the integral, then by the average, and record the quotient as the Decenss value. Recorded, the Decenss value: 0.017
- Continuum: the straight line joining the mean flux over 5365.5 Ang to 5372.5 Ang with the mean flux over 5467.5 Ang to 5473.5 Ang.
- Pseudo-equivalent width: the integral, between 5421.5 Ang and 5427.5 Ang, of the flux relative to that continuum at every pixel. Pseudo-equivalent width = 6.0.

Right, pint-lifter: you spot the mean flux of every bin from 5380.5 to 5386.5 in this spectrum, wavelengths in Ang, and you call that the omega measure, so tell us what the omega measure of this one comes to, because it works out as 12.3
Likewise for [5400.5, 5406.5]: 11.1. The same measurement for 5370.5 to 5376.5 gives 12.4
